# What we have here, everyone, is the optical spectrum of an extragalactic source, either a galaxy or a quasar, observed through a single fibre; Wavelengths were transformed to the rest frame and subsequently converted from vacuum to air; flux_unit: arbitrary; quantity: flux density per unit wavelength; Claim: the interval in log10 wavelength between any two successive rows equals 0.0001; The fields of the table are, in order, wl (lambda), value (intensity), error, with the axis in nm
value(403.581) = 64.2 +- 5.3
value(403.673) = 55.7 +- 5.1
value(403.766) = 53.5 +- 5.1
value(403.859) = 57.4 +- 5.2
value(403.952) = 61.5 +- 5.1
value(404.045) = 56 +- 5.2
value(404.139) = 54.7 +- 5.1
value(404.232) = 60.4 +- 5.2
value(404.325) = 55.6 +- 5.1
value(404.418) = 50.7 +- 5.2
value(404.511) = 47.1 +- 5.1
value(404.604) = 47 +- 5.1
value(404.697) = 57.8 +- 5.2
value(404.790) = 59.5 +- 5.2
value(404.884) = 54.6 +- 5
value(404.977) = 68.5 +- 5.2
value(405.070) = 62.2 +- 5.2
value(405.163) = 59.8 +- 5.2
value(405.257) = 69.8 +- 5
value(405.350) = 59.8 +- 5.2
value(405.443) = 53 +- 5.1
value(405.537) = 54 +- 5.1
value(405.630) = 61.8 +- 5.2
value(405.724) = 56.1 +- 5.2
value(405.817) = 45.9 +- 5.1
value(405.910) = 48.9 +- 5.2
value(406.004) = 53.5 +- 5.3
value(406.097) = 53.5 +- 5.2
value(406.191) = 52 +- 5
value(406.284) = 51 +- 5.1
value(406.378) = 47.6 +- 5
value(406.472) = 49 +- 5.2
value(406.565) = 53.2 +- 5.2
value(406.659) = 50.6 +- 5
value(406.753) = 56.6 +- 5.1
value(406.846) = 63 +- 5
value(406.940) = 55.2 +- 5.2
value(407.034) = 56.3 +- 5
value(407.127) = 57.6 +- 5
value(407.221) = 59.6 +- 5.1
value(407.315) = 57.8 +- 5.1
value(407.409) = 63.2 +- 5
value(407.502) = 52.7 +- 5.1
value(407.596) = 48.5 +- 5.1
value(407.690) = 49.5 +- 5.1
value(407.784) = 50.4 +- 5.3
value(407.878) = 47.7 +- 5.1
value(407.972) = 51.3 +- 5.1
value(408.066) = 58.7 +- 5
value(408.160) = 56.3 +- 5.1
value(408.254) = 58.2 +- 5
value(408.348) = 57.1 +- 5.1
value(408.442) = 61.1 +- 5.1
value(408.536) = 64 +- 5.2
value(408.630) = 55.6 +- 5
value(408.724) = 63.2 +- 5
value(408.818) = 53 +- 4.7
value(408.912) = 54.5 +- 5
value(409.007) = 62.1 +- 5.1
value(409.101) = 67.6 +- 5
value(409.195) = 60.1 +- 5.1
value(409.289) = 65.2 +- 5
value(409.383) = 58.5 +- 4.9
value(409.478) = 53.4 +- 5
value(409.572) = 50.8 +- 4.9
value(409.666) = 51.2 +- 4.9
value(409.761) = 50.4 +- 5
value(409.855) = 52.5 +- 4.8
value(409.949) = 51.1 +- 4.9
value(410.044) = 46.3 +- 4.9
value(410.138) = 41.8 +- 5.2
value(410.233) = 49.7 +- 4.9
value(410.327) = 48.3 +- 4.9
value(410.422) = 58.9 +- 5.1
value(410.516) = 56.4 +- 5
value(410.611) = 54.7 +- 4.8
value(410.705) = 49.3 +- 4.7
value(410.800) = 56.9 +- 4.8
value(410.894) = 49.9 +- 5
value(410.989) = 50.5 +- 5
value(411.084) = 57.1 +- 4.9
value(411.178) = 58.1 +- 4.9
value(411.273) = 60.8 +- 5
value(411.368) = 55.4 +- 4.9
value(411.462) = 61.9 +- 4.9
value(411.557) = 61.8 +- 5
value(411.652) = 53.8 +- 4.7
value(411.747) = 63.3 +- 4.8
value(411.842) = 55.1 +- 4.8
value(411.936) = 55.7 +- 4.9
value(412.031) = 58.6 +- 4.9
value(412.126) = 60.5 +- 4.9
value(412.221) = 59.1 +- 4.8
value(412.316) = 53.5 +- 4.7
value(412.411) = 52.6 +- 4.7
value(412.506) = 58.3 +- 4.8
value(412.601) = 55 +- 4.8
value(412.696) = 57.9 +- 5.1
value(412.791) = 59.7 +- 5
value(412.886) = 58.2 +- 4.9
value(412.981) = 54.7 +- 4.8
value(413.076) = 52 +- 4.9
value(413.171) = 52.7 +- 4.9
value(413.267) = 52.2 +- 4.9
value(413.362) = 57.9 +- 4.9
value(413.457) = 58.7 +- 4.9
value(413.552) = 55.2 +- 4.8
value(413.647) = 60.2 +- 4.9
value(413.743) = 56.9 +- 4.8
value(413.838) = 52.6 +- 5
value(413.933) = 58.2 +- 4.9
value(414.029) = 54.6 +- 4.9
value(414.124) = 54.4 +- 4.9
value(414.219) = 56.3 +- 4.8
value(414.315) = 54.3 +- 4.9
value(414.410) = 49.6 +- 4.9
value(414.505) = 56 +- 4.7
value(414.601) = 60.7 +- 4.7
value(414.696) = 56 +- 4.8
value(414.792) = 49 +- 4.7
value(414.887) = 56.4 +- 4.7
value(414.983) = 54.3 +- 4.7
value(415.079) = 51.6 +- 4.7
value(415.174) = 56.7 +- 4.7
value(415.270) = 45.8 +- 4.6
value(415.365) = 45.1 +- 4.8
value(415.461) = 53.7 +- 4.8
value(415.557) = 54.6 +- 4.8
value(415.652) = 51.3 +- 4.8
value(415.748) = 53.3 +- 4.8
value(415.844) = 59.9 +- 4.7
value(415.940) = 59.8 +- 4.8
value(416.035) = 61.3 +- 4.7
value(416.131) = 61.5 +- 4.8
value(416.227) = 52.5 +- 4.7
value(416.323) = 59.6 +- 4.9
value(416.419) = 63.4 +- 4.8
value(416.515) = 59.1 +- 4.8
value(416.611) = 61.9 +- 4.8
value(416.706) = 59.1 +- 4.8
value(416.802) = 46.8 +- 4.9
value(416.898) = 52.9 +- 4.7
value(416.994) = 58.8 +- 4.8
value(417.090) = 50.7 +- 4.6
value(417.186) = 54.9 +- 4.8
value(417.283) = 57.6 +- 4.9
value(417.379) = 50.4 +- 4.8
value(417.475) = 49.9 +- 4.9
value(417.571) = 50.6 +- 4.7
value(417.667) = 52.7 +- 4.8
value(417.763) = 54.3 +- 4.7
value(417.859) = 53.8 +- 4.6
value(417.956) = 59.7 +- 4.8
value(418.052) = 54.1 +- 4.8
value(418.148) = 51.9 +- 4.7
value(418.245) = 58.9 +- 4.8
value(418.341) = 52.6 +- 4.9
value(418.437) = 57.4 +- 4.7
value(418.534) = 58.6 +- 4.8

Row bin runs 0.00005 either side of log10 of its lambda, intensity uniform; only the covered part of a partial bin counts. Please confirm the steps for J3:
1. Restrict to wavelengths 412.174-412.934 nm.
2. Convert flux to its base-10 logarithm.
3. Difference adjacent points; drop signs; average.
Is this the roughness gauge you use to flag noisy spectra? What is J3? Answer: 0.024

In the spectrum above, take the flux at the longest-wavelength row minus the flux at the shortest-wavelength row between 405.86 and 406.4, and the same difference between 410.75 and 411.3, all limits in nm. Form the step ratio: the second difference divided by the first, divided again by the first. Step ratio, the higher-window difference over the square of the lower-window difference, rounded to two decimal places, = 2.31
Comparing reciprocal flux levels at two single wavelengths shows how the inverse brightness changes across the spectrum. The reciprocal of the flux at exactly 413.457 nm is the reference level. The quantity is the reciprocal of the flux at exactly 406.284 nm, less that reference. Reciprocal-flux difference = 0.0026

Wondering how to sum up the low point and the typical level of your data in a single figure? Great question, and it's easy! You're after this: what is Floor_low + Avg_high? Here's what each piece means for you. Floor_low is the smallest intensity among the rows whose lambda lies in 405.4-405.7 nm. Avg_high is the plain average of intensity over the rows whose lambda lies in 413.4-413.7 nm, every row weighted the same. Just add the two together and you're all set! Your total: 111.0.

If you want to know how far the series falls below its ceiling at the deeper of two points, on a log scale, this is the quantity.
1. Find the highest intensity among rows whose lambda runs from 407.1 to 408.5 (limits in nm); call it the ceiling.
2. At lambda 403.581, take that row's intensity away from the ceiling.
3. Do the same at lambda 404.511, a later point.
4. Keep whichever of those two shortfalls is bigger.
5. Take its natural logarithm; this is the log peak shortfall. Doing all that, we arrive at 2.8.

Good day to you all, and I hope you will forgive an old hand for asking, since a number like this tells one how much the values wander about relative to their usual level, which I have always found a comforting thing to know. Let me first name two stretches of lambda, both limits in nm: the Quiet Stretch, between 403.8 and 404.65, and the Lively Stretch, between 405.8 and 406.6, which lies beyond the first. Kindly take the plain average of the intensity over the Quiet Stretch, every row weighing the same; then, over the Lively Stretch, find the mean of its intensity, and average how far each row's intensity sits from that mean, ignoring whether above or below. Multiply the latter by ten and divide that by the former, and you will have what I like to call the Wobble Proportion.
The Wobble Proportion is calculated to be 0.4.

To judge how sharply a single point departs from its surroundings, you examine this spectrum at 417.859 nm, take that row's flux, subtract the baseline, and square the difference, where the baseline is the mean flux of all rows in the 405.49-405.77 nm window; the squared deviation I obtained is 12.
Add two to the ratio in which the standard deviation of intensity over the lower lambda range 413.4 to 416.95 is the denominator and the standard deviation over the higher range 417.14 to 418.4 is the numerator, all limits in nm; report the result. 2.7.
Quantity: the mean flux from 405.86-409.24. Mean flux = 55.6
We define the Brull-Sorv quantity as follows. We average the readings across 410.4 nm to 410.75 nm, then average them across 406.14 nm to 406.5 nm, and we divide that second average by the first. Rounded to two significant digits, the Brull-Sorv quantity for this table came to 0.91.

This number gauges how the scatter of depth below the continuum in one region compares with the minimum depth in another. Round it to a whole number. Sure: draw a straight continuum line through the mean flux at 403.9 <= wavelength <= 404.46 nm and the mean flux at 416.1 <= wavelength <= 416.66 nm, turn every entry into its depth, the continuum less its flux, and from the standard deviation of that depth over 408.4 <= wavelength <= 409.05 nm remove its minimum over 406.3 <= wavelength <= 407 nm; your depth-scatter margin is 10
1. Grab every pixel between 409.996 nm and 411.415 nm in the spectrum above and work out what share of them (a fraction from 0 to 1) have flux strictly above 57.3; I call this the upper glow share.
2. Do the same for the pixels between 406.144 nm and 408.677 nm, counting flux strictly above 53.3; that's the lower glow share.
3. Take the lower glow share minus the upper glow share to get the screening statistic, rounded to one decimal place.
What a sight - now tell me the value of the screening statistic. 0.4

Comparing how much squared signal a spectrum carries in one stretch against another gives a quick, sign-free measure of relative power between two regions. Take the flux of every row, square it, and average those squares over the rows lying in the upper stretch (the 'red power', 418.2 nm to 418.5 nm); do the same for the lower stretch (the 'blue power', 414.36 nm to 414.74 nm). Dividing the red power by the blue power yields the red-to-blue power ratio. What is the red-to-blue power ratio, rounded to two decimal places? 1.02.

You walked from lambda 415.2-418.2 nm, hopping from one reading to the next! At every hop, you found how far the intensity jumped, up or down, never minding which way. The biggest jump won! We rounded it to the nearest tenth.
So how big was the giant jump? 12.3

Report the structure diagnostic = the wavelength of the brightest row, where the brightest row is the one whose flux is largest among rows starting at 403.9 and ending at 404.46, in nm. 403.952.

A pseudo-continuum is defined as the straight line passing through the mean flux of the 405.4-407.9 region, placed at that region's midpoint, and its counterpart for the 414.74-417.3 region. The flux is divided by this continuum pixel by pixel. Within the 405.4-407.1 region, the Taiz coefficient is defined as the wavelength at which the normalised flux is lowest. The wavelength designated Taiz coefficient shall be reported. 405.817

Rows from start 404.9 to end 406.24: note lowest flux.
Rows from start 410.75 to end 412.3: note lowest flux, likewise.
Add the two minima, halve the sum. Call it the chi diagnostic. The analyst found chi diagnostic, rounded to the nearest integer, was 48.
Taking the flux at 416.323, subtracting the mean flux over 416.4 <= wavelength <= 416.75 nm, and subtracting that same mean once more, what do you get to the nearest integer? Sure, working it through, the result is -62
